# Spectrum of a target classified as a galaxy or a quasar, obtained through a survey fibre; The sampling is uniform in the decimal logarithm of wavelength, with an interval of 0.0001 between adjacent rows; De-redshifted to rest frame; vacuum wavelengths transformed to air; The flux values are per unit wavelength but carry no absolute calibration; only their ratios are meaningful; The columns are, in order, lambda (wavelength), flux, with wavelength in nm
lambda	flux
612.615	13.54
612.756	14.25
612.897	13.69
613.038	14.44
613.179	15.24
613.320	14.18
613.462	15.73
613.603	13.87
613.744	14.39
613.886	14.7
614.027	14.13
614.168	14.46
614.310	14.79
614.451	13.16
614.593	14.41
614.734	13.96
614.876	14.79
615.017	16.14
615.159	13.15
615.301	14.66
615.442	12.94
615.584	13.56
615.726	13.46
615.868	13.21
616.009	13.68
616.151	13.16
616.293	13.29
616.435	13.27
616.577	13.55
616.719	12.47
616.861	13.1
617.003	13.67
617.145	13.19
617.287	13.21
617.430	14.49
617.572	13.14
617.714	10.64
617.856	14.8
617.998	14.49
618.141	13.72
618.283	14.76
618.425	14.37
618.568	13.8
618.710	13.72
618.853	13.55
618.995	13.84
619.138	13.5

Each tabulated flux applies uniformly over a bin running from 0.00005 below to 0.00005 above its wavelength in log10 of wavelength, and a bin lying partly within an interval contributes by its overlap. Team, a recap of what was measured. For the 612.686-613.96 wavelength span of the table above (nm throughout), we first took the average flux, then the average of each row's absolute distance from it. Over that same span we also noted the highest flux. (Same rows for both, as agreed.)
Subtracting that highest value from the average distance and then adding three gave -12.2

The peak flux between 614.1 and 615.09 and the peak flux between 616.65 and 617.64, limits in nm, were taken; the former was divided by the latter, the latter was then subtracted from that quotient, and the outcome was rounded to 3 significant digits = -13.4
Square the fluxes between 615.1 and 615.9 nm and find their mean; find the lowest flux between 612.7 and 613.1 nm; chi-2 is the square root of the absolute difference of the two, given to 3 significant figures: 13.0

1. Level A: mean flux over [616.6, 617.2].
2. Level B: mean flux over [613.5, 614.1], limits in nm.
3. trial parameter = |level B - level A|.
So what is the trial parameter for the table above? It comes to 1.2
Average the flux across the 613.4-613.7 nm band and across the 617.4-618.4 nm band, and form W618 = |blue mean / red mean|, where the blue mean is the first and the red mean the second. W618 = 1.08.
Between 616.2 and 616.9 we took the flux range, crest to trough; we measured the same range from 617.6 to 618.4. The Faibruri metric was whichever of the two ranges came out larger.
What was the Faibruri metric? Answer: 4.2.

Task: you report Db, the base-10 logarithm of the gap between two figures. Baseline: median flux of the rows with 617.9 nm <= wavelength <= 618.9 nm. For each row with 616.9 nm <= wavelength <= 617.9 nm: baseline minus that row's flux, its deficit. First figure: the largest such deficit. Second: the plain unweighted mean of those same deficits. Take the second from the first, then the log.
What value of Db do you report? 0.4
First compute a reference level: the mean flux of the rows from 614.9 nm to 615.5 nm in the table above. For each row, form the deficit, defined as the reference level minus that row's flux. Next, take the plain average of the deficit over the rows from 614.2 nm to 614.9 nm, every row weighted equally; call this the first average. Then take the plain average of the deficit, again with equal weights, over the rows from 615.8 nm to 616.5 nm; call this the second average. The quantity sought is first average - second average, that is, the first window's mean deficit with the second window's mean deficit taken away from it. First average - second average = -0.9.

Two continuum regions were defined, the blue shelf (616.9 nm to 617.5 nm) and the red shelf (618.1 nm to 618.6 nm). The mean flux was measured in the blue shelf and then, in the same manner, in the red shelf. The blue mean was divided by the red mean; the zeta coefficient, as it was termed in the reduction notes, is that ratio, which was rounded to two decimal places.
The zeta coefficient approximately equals 0.96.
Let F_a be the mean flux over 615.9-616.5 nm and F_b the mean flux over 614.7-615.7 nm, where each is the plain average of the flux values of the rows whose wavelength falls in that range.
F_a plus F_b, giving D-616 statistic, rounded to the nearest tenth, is 27.5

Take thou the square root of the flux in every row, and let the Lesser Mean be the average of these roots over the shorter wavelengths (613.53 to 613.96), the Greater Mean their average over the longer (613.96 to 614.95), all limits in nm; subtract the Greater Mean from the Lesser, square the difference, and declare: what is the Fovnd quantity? 0.0001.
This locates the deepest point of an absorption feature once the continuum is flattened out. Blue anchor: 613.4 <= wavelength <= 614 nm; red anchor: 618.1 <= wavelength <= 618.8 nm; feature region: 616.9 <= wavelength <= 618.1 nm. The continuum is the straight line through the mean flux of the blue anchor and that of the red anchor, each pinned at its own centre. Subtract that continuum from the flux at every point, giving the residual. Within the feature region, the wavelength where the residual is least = 617.714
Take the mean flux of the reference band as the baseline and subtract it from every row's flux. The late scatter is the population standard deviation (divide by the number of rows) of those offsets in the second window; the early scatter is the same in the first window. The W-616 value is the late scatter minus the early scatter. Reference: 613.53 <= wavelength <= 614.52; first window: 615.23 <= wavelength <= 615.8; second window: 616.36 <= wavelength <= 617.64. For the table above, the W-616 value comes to -0.11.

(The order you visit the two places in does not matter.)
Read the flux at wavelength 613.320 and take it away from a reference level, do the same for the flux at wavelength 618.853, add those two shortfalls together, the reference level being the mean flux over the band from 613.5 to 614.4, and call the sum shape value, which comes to 1.1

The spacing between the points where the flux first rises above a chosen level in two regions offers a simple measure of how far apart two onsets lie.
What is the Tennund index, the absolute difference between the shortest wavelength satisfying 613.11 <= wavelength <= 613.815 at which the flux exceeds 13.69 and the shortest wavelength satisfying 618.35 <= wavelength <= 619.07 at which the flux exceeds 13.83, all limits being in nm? 5.25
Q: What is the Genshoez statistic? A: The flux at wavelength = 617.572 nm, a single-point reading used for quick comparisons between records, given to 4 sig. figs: 13.14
